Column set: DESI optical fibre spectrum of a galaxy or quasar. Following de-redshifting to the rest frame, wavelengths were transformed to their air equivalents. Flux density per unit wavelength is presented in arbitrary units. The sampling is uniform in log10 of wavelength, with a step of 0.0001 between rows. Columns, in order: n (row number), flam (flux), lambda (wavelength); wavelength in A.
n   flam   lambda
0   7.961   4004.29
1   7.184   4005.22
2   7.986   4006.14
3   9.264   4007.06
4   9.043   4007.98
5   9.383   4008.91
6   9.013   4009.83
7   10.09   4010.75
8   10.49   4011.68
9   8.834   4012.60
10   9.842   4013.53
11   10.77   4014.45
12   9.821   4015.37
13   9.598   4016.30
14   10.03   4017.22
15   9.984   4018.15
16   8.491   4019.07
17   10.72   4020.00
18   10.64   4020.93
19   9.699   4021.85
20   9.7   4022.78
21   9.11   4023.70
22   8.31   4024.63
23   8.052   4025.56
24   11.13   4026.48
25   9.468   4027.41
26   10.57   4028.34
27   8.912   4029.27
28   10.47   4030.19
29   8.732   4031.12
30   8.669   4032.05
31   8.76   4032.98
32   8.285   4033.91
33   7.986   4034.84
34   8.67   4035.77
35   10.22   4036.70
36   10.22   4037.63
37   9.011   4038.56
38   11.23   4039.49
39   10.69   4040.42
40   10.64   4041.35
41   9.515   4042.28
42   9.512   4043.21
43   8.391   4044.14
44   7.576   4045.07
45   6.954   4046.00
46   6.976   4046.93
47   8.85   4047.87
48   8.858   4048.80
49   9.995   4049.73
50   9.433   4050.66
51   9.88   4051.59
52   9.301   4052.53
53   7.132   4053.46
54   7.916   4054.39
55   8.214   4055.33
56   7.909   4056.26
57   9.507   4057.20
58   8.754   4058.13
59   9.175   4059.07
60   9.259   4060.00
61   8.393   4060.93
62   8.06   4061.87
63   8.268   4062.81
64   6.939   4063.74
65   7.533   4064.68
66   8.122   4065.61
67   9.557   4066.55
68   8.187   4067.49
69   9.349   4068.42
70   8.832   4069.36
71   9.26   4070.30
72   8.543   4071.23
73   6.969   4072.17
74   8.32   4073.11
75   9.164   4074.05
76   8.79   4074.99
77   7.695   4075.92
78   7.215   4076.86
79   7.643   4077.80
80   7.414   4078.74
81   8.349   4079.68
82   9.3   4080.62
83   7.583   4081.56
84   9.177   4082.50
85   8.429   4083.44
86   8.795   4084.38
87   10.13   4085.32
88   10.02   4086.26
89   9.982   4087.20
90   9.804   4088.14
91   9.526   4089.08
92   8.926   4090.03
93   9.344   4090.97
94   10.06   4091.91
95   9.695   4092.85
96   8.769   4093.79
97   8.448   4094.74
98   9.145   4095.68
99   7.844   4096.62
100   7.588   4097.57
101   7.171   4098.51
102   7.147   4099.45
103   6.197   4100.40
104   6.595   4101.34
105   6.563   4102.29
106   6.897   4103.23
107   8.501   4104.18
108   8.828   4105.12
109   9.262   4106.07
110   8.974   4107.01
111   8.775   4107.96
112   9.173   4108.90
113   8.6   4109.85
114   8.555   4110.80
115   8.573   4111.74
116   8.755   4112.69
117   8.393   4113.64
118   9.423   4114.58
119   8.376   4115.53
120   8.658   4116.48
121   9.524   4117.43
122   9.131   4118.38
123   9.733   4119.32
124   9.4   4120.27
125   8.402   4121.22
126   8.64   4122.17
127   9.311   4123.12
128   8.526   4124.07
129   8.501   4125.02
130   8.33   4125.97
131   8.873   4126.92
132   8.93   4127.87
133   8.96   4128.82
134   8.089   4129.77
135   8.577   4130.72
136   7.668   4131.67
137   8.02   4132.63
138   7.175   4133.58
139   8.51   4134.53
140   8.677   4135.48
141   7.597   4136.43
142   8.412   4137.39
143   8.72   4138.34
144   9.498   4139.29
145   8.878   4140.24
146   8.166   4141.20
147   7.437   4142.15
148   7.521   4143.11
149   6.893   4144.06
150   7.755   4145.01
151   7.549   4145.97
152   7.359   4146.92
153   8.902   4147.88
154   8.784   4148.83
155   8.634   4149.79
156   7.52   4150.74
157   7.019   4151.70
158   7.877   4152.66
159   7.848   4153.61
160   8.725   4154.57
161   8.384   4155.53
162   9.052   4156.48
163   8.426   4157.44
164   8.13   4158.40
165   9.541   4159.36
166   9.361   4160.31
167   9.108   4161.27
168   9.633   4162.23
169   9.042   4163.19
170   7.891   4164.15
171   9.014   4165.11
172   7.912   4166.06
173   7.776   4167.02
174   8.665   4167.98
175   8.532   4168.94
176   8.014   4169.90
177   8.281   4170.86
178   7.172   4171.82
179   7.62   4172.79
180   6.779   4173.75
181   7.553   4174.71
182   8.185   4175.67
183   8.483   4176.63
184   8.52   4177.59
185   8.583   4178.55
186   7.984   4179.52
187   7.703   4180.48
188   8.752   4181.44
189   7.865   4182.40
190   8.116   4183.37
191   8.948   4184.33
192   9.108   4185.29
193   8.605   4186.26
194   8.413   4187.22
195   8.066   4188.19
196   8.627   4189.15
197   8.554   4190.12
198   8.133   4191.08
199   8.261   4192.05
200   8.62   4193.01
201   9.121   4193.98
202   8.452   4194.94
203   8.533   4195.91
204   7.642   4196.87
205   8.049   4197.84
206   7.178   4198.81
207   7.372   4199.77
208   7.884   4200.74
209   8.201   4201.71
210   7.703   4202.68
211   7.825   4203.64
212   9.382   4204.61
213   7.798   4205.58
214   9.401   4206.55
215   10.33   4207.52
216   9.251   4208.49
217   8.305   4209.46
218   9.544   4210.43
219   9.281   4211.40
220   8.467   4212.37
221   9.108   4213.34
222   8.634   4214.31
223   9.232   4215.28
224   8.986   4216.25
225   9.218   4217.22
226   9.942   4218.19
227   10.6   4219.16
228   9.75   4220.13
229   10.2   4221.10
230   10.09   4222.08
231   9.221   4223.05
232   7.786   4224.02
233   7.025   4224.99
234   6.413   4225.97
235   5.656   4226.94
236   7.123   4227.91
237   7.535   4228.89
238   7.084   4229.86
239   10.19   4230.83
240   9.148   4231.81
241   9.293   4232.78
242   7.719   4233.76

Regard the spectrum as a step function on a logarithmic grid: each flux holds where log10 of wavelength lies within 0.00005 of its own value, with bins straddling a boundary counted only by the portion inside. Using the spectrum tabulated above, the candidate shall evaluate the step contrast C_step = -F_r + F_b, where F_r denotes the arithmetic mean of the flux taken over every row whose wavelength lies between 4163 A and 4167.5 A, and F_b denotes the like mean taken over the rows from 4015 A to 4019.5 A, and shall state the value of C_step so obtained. 1.3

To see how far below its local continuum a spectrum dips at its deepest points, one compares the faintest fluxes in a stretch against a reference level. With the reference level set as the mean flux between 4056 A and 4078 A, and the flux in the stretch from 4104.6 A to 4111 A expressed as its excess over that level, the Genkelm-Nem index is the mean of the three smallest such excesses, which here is 0.2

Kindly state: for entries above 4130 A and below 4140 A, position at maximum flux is 4139.29 A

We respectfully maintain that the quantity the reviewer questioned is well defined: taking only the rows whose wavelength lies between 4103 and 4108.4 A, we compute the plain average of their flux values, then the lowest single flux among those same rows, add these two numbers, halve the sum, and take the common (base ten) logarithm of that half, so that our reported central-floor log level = 0.89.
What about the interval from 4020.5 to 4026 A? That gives 0.94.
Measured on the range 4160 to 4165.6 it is 0.93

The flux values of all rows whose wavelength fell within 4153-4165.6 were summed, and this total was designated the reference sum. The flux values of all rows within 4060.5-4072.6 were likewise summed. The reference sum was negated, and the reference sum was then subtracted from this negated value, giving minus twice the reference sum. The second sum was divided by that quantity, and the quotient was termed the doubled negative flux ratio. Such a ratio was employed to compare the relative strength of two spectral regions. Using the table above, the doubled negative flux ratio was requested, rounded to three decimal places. -0.473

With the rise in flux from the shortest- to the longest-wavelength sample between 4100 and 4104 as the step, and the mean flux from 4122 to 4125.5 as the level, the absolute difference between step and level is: 8.0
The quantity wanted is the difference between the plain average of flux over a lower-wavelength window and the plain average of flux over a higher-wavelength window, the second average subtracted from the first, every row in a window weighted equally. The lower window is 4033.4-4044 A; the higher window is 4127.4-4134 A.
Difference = 1.4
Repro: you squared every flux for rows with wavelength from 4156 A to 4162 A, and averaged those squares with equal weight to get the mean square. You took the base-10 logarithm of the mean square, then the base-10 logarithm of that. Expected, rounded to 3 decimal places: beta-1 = 0.280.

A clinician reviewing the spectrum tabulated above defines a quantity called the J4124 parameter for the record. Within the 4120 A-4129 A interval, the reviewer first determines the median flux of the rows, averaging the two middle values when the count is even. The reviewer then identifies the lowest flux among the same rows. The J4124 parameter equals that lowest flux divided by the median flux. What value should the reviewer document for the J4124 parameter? 0.95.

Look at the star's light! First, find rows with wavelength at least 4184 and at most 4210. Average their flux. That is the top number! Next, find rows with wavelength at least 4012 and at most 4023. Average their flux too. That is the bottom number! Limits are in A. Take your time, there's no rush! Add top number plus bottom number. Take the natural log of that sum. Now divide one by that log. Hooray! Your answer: 0.3441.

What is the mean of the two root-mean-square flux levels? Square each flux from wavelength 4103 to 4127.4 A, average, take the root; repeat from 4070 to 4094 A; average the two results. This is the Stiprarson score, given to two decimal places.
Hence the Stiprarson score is 8.82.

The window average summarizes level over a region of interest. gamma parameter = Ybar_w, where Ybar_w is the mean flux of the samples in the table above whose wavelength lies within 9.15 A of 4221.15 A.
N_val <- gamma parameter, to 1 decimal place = 8.5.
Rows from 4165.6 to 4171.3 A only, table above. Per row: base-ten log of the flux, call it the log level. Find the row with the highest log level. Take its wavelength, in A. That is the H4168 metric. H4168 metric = 4167.98 A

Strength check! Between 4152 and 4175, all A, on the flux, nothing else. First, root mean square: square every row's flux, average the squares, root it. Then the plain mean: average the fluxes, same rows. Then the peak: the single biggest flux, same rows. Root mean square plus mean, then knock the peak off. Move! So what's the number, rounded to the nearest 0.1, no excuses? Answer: 7.1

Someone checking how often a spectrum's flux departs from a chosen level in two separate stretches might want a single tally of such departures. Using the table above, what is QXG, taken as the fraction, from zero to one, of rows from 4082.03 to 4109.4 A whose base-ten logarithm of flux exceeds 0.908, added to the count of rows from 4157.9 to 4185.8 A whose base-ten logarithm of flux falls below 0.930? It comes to 16.7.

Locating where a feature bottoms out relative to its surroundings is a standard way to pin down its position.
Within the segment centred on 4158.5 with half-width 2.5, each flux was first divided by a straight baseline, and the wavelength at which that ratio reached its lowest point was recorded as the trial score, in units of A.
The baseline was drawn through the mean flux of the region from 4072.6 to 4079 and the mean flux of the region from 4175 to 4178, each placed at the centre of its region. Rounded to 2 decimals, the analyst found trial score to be 4158.40 A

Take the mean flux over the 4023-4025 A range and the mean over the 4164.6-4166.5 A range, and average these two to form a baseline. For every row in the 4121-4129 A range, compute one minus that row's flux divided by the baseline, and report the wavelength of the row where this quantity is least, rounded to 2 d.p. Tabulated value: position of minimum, 4123.12 A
